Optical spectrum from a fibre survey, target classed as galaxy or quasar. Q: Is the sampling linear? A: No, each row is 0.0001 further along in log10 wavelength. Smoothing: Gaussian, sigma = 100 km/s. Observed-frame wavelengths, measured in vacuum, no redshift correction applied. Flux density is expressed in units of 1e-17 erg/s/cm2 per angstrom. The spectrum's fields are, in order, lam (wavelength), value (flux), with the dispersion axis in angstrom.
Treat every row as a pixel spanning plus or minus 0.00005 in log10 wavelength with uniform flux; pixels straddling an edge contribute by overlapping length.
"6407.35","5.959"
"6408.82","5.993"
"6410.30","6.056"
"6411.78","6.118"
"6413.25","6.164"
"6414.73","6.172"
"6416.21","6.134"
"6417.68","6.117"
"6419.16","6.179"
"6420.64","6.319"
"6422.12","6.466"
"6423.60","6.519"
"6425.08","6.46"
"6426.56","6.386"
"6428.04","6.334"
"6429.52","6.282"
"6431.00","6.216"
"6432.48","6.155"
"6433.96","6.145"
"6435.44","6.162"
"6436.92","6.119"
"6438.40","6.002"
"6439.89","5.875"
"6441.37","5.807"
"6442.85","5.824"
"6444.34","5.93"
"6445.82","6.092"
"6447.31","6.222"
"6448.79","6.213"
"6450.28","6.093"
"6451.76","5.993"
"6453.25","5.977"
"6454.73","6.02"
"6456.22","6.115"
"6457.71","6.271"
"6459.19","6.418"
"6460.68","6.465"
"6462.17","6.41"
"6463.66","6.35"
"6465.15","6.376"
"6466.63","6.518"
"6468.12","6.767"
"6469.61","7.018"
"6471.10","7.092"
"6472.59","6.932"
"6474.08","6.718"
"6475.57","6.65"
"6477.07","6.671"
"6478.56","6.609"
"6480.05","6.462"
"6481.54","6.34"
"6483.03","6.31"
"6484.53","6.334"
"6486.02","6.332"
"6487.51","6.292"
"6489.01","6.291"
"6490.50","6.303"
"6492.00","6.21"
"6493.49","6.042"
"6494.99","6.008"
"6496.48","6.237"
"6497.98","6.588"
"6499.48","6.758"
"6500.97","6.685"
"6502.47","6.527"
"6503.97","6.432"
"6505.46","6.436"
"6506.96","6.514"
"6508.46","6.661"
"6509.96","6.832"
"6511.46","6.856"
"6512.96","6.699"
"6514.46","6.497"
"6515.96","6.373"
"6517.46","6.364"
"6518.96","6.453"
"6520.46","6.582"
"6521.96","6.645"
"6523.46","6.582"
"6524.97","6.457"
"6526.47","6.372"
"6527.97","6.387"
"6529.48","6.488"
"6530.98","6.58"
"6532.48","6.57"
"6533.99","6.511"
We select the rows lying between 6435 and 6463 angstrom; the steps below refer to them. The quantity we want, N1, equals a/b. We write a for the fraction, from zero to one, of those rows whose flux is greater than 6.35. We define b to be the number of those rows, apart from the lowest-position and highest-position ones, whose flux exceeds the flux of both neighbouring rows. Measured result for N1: 0.08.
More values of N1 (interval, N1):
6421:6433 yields 0.50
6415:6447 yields 0.10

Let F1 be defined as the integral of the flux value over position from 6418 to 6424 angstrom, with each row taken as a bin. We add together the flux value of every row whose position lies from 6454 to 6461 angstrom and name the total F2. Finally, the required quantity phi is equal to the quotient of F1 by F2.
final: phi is 1.2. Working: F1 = 38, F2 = 31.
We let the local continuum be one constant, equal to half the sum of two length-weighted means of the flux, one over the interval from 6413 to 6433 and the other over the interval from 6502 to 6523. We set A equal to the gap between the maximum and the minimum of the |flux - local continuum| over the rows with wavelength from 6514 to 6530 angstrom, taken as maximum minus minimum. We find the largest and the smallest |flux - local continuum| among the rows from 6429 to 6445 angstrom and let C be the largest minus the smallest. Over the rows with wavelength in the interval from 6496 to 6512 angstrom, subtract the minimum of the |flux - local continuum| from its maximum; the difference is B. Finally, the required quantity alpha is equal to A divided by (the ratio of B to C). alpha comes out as 0.22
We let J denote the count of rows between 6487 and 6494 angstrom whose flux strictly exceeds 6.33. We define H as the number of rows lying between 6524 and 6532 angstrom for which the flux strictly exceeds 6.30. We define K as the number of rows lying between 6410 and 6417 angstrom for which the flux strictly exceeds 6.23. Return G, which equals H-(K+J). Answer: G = 5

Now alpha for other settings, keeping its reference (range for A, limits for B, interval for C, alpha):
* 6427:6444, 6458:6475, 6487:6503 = 0.25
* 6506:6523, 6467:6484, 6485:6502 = 0.21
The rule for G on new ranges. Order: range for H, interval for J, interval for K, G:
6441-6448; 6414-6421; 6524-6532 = -5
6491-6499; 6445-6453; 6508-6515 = -4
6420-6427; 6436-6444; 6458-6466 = 0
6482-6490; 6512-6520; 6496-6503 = -7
